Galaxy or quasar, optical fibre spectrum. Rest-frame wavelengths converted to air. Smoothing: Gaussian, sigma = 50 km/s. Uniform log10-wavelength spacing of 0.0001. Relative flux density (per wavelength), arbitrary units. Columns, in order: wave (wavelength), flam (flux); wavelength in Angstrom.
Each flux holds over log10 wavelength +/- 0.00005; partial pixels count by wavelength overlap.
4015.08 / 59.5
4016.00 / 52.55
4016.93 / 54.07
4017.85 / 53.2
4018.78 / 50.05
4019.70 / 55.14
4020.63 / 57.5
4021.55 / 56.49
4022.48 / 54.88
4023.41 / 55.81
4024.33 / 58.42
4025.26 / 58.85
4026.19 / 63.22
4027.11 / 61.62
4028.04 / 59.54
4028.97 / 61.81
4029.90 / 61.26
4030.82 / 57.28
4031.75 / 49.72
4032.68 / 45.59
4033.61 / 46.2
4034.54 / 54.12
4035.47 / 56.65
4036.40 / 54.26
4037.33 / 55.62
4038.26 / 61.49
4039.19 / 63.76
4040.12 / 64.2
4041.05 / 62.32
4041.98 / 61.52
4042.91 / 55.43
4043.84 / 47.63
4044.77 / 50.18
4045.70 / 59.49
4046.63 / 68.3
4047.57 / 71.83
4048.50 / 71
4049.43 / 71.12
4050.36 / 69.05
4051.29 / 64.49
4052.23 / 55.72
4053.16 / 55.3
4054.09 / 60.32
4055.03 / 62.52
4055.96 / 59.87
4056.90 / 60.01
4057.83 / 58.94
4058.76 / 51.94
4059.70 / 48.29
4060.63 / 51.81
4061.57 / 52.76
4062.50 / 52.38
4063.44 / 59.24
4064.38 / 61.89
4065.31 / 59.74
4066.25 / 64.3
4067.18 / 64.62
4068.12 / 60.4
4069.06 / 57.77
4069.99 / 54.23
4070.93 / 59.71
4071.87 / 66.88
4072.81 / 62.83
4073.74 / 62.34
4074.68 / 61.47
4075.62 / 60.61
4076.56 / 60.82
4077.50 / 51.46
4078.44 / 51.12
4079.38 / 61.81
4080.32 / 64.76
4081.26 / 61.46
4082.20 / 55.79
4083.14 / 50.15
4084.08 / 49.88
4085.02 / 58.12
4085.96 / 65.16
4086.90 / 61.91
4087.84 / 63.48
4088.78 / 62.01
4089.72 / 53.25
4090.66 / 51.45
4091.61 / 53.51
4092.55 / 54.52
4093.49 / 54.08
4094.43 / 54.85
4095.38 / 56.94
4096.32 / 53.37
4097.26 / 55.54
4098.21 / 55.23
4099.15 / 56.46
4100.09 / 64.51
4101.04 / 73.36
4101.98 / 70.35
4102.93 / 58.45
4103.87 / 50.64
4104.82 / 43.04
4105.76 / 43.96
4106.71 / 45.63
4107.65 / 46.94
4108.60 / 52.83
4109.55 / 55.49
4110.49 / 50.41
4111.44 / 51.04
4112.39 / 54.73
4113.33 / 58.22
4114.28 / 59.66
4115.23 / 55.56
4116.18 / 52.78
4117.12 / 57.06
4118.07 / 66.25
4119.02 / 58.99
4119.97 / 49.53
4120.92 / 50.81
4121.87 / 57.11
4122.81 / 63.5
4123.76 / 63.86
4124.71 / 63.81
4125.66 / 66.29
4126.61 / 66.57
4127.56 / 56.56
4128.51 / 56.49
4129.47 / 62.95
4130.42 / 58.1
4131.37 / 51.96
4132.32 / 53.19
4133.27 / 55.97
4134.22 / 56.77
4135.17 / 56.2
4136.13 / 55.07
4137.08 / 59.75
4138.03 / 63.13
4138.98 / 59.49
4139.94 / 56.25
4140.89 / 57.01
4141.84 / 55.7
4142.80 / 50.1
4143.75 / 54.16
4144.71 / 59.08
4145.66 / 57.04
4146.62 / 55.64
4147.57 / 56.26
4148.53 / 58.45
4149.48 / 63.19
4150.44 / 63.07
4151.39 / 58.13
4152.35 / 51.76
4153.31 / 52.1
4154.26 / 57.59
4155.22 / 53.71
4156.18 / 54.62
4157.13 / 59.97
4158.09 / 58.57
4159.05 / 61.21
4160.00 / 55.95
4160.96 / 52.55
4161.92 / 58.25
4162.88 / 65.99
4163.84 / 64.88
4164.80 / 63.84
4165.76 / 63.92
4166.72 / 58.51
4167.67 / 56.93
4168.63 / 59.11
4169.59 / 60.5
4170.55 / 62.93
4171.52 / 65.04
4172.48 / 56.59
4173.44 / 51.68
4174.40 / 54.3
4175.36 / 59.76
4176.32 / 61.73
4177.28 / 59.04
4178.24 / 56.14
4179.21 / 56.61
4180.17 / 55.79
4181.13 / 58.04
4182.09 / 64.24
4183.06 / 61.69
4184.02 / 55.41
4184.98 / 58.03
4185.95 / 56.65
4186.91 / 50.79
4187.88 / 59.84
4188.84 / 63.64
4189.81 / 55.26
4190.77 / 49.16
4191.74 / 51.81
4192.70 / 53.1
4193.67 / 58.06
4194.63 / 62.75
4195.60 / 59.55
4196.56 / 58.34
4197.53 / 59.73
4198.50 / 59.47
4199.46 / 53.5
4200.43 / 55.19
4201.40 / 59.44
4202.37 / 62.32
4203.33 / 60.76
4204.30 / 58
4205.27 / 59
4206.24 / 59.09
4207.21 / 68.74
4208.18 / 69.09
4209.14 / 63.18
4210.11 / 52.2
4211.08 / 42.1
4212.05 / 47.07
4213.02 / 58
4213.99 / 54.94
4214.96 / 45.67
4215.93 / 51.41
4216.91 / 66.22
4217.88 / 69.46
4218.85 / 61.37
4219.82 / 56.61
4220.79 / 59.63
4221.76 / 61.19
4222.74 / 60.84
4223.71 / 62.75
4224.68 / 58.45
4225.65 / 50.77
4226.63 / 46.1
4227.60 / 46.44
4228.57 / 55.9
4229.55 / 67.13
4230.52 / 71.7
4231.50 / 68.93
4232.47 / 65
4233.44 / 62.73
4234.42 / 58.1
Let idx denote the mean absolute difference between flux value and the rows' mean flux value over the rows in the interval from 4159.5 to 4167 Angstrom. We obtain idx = 4.2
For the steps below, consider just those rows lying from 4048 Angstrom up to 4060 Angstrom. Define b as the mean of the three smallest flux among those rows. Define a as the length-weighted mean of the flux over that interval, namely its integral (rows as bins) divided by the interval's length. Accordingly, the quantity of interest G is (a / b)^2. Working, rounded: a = 60.9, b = 52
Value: 1.38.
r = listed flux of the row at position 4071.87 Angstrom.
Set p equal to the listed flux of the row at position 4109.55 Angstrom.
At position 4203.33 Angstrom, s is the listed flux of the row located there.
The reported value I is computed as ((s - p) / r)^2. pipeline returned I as 0.006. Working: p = 55.49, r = 66.88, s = 60.76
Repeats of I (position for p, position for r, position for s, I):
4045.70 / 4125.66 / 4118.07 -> 0.010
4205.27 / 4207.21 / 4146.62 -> 0.002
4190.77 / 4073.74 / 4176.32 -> 0.041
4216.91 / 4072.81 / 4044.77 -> 0.065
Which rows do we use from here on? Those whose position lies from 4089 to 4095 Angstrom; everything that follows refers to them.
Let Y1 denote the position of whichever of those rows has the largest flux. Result 4094.43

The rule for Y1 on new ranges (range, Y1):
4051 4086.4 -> 4071.87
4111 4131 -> 4126.61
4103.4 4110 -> 4109.55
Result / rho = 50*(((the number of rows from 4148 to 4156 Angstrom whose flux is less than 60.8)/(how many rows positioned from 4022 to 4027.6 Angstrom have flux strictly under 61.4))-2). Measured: -25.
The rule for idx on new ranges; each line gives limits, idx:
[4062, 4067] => 3.0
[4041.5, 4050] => 7.8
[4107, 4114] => 2.9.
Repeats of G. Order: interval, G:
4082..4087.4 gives 1.20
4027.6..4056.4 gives 1.63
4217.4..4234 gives 1.59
